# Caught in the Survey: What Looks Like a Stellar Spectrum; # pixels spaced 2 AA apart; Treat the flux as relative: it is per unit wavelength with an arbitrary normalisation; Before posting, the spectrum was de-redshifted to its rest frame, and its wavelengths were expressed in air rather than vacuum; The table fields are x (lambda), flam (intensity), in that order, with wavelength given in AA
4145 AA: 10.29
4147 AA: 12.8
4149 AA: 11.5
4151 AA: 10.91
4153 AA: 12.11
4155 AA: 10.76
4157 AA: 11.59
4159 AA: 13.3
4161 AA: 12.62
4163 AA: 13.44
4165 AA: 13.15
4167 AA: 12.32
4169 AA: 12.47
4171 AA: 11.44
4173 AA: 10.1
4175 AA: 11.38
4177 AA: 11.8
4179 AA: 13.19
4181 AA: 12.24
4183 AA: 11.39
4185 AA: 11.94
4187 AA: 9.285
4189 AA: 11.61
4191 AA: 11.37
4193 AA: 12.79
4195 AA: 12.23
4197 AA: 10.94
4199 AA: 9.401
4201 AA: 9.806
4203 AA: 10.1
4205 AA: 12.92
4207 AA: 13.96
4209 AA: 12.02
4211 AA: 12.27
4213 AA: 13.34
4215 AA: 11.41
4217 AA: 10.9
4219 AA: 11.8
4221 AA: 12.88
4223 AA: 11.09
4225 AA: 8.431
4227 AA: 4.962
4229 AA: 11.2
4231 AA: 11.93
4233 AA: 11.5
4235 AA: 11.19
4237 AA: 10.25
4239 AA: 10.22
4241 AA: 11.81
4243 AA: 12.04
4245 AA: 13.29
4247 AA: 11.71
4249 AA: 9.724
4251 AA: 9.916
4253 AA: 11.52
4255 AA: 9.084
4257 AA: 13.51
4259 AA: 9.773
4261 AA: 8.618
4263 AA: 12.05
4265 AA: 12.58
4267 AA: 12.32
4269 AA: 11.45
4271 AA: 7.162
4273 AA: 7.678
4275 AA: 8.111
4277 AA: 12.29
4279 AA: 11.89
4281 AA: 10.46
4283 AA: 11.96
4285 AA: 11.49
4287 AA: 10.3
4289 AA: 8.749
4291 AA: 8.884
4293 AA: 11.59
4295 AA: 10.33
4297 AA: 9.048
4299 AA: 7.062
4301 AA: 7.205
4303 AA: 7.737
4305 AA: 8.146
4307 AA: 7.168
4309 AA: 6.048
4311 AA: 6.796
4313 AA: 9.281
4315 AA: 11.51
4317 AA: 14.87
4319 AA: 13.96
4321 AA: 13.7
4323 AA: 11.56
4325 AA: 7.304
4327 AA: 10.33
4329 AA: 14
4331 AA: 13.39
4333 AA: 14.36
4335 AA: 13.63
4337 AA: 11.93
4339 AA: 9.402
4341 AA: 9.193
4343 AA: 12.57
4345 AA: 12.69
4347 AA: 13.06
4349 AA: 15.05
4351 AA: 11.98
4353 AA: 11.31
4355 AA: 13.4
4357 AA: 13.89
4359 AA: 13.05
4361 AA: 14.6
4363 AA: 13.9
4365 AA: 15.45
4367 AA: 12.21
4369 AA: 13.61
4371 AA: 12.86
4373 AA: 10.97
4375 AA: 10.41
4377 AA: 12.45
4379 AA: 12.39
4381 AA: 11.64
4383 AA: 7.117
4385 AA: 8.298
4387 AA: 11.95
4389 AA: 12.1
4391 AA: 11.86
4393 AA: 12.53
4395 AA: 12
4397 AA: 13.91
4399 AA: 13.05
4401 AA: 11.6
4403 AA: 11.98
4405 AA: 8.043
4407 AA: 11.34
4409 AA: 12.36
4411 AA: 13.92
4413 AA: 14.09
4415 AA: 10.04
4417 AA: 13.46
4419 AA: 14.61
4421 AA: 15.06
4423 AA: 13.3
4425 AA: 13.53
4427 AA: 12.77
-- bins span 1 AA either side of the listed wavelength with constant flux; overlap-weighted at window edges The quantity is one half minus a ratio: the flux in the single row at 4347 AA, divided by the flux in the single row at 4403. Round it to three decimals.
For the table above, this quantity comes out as -0.590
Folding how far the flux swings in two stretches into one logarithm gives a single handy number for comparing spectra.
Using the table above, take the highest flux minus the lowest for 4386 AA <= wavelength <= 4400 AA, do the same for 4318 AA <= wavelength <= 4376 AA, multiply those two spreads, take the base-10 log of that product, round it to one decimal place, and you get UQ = 1.2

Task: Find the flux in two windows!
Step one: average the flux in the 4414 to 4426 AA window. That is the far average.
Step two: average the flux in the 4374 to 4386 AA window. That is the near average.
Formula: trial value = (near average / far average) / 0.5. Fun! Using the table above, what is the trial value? 1.56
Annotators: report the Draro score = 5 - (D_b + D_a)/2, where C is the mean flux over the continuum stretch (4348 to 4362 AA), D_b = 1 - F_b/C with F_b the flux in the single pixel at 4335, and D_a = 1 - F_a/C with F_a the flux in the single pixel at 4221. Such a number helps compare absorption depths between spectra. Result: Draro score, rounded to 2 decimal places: 4.99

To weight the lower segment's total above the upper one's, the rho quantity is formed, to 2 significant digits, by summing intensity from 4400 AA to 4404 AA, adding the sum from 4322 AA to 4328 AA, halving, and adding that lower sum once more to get 56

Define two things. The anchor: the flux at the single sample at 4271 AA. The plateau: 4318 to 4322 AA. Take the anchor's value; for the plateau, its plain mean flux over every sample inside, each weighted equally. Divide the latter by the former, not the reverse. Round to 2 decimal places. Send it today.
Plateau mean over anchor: 1.93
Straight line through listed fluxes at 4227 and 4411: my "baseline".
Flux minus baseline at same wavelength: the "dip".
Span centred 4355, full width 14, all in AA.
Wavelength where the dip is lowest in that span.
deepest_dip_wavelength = 4353 AA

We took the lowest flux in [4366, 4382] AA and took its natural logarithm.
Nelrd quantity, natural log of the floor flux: 2.34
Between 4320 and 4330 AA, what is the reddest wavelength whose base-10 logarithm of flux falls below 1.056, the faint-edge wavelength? 4327 AA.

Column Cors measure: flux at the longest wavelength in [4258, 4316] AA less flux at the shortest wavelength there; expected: 1.7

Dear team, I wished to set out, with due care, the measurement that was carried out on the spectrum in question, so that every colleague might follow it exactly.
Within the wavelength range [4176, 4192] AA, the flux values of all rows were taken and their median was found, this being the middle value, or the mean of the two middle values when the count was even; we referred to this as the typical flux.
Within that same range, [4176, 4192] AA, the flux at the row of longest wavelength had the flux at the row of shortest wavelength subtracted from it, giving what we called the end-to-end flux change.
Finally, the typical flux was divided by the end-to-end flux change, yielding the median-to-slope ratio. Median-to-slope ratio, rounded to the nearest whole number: -27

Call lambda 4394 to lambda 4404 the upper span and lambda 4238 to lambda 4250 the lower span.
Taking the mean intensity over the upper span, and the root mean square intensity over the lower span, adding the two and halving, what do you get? 12.0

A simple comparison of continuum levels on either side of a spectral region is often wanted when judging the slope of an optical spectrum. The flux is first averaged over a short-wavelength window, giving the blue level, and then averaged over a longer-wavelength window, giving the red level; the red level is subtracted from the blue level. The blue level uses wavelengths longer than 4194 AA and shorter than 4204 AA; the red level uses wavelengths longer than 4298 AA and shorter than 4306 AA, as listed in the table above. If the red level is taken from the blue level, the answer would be 3.0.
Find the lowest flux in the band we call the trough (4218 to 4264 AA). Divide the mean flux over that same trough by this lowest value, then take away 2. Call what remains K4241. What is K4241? 0.18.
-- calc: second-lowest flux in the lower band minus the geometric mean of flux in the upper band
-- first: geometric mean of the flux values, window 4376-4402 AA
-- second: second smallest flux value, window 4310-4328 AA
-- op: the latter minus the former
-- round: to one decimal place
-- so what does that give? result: -4.1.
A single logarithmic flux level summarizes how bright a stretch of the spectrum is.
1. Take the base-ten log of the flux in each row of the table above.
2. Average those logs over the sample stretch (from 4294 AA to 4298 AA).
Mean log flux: 0.99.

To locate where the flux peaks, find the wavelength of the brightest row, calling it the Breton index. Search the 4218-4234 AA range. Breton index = 4221 AA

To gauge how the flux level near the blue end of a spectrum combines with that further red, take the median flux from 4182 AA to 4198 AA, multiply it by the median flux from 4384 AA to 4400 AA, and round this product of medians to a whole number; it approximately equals 139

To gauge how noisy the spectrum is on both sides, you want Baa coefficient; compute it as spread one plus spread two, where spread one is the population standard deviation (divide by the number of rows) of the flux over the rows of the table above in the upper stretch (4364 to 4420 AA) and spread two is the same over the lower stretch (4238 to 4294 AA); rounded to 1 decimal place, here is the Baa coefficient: 3.6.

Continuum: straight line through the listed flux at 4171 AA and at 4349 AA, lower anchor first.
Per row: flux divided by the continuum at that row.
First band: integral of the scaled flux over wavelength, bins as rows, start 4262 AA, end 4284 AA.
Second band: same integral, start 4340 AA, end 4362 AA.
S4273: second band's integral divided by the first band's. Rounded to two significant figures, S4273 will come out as 1.1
